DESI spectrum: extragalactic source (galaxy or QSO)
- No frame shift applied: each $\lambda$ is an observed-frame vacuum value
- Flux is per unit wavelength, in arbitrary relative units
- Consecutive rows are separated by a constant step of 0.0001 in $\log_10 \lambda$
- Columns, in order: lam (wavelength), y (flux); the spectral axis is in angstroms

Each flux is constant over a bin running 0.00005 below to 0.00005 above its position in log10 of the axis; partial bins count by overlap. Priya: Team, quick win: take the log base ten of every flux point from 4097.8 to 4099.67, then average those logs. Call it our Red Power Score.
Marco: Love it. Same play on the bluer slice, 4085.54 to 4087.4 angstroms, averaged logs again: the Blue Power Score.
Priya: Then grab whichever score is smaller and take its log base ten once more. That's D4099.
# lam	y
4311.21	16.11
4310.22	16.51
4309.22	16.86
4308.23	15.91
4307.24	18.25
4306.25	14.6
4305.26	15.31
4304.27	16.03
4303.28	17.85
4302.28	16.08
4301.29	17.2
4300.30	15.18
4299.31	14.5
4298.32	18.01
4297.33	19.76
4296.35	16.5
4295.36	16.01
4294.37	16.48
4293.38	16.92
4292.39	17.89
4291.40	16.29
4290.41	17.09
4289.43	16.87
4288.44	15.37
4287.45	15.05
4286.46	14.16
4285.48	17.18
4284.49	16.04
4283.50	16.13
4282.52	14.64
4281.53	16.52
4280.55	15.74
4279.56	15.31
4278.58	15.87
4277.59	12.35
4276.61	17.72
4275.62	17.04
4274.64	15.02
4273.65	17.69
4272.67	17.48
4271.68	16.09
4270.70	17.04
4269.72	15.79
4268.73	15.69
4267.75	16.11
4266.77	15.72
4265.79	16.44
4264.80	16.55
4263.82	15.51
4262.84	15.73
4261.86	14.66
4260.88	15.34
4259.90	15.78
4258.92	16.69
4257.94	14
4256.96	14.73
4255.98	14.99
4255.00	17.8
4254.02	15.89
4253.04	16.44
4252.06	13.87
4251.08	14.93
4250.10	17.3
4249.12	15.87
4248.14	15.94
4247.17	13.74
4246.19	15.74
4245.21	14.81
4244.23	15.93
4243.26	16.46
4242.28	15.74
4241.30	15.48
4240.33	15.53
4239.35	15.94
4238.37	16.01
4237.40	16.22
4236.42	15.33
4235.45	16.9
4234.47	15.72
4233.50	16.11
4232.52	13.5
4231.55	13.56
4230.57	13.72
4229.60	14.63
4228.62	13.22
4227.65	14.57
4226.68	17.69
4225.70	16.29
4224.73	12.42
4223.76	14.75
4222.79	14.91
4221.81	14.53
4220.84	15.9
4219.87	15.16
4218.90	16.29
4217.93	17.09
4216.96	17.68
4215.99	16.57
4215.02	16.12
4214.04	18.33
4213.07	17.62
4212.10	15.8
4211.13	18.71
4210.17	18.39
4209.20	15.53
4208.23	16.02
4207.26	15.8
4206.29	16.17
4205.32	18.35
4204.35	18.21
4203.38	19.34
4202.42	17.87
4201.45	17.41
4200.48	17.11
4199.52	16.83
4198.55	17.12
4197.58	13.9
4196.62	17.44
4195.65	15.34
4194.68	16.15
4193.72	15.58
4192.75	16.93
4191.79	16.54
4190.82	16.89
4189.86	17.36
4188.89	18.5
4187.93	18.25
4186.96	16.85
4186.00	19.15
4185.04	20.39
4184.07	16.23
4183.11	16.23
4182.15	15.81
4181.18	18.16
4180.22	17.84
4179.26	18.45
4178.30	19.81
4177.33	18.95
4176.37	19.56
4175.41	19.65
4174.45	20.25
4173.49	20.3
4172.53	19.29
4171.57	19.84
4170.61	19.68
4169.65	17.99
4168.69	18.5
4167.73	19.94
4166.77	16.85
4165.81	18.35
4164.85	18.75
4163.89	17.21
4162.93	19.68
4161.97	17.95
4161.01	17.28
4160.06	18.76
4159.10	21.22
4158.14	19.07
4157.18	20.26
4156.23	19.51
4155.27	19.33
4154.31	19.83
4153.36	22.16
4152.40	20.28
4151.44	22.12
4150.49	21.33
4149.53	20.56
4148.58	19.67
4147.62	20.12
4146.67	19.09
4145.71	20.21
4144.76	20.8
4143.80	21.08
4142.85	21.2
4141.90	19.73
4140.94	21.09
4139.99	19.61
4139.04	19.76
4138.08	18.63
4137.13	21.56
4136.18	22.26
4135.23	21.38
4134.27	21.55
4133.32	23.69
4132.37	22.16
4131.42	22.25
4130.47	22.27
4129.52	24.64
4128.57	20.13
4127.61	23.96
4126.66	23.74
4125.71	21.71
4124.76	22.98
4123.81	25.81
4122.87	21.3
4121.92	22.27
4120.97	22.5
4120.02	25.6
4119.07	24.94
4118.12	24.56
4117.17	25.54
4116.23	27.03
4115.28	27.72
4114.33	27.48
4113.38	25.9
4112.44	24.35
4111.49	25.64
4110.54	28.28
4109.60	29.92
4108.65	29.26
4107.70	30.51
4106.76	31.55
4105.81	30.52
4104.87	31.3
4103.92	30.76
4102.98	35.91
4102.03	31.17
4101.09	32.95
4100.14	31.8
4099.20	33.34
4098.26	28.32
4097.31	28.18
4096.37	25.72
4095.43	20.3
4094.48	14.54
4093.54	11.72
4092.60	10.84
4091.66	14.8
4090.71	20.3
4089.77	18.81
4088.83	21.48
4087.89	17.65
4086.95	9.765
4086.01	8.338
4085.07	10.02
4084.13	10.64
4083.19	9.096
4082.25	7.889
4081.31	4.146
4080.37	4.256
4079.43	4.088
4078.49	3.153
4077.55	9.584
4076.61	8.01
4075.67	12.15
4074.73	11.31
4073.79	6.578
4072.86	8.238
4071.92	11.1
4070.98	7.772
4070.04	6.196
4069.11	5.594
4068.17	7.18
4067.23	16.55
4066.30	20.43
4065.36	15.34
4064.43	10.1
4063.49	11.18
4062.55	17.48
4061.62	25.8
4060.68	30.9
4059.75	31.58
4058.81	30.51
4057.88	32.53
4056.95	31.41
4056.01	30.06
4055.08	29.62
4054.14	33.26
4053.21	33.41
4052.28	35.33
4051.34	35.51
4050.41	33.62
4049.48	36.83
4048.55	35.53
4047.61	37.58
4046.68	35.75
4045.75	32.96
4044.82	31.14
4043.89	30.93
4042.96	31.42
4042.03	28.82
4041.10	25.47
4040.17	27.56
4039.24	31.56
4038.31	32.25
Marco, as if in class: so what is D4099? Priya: -0.02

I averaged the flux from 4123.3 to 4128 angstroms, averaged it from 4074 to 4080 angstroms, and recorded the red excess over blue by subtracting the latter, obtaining 16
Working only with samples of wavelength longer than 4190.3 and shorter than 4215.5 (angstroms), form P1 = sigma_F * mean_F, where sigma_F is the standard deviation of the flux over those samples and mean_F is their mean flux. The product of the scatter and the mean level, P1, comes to 21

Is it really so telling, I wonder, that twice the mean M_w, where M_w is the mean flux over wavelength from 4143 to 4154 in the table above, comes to 41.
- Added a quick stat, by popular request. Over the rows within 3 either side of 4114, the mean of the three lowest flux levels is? 25.3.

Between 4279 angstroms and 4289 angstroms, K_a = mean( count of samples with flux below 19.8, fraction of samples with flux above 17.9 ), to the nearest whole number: 5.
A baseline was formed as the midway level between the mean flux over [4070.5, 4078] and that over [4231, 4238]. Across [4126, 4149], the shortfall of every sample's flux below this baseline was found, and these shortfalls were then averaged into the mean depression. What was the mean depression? -8.9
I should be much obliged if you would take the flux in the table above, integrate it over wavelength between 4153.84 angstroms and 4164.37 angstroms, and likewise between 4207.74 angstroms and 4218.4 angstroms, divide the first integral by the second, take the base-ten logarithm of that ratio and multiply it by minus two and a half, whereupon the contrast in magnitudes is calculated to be -0.1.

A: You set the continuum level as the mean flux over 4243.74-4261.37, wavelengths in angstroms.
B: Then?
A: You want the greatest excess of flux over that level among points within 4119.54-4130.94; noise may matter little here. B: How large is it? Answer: 10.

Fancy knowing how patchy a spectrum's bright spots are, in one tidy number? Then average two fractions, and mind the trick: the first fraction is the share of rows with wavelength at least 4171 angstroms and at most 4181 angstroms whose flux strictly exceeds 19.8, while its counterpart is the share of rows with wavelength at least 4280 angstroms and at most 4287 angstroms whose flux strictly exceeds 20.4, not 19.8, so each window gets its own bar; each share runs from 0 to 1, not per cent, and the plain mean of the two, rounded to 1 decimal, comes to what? 0.2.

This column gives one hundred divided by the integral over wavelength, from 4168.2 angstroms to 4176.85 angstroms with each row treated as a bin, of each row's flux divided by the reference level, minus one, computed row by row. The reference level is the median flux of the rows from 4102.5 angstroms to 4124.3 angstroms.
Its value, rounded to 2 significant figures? -41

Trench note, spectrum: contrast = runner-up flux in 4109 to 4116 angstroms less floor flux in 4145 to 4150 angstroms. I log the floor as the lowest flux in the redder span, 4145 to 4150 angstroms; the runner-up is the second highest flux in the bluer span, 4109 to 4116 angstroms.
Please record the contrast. 9.2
